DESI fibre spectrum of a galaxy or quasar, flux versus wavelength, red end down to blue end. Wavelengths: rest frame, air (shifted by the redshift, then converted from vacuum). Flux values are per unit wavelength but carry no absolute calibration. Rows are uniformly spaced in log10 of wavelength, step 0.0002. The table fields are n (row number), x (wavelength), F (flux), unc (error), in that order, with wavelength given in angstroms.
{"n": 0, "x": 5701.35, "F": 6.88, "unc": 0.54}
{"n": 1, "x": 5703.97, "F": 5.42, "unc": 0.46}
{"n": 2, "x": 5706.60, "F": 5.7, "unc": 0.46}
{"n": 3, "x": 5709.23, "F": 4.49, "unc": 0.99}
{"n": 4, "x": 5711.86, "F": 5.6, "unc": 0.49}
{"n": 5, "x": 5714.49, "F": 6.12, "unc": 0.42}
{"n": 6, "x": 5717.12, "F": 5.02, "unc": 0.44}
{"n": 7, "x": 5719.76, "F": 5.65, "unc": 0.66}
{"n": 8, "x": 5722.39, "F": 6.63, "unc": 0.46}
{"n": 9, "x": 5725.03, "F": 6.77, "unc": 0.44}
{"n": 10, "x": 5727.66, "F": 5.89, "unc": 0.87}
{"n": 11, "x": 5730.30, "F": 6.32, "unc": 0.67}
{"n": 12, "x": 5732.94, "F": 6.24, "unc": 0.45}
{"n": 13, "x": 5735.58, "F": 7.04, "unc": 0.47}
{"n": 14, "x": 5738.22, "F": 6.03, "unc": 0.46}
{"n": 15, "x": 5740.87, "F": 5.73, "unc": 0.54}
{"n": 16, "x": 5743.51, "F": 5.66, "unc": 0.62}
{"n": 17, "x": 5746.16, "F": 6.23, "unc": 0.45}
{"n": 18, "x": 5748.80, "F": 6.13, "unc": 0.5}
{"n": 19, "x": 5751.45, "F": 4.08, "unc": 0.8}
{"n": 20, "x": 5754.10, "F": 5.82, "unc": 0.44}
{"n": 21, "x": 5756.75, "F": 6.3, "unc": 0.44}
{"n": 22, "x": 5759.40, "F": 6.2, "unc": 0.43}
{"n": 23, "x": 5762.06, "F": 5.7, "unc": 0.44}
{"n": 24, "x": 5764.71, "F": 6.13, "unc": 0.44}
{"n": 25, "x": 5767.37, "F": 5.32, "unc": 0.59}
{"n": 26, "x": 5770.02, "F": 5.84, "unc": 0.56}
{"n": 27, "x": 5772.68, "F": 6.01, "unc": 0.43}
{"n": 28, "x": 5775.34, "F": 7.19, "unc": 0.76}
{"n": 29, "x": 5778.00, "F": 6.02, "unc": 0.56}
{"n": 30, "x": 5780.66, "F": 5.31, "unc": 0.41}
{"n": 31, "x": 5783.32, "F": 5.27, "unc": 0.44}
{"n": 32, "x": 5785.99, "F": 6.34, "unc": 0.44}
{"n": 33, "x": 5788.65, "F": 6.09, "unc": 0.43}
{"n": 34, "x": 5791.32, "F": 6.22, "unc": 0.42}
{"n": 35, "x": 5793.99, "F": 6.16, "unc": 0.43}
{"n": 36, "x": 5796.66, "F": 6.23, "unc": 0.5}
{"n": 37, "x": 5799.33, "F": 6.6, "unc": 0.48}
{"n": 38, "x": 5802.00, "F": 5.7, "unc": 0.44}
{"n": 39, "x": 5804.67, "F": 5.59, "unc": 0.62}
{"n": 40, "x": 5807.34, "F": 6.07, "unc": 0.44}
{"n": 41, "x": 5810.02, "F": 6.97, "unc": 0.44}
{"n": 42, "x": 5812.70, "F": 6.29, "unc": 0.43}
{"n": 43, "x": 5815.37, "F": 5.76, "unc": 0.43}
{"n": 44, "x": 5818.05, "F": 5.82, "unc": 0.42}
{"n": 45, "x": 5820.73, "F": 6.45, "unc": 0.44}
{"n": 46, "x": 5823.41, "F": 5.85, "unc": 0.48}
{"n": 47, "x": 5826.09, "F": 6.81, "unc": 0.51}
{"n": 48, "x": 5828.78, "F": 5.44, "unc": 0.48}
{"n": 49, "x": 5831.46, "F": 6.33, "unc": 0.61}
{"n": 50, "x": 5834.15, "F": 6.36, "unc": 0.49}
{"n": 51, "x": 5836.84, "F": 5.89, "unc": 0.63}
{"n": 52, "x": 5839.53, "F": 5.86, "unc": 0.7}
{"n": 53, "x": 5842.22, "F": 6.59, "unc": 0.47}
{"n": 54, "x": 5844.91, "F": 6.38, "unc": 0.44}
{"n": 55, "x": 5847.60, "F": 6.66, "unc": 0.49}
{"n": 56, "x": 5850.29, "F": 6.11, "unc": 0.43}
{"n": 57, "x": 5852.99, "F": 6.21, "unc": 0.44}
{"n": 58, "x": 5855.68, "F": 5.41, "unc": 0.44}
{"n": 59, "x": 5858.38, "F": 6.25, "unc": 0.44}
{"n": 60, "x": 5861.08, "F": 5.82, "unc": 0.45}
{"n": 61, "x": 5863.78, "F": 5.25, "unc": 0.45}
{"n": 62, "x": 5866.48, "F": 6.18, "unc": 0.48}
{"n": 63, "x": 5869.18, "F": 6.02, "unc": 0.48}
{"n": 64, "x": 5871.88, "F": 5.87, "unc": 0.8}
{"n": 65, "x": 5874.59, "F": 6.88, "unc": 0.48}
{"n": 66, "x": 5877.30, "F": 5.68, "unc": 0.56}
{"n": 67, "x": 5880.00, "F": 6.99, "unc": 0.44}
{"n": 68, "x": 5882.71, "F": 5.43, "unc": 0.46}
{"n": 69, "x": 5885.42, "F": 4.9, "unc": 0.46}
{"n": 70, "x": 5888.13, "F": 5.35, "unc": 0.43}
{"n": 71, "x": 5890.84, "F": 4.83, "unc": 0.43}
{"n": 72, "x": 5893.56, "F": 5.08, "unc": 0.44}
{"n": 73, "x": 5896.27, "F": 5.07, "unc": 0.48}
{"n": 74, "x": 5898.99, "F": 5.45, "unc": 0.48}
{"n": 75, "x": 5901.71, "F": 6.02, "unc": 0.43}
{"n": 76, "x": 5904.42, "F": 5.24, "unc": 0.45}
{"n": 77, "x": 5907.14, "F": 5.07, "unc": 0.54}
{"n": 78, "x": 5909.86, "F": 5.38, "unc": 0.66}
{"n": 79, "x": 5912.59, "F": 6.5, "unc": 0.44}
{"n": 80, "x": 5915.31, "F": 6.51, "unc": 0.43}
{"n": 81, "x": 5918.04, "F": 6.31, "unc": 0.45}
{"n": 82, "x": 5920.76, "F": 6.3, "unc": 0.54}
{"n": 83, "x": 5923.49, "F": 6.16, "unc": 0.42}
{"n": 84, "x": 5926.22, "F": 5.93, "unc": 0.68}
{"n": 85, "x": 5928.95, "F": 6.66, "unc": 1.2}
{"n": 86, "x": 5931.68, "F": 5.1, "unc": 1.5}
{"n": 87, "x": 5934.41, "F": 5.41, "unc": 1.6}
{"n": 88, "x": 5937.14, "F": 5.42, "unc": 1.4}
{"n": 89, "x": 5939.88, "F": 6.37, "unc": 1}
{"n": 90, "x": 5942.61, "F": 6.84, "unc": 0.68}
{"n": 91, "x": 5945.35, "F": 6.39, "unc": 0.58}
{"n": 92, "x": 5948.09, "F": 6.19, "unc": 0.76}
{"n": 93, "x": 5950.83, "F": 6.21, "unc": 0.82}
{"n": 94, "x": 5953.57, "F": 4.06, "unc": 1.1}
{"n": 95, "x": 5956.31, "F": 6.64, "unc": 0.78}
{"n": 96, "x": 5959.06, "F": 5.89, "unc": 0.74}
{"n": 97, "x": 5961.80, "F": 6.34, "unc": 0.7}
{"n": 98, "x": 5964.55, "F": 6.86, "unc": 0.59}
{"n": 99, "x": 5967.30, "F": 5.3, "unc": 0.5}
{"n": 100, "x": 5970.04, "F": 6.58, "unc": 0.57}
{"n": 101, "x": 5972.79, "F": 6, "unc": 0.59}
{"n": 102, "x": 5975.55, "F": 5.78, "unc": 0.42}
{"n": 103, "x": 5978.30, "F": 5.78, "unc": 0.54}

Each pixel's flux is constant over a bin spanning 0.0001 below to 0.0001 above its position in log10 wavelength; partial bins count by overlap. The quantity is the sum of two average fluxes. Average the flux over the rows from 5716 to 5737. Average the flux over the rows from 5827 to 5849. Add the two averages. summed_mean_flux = 12.4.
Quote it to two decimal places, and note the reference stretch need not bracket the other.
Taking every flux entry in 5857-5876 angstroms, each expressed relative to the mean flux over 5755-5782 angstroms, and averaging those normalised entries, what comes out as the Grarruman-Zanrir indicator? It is 1.01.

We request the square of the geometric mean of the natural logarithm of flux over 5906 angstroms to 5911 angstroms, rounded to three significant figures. 2.73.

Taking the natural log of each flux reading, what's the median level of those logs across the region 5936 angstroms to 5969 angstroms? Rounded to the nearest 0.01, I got 1.84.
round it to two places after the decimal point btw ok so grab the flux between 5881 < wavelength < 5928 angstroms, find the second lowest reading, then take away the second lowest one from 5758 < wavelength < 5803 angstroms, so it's -0.41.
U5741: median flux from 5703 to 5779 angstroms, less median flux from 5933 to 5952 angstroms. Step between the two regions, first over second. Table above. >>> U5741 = -0.20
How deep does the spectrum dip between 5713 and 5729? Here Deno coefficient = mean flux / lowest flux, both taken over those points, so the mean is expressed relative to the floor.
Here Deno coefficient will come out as 1.20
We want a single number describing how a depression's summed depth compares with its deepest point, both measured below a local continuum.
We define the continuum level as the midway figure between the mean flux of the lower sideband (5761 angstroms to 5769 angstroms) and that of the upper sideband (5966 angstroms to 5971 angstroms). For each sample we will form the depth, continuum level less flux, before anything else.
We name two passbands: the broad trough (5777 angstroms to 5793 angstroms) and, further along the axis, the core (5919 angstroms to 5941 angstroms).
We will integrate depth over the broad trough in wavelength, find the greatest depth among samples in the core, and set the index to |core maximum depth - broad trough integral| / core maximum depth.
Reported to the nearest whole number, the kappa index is 2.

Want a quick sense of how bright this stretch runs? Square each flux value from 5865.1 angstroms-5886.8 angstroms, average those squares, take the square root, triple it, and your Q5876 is 18.1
